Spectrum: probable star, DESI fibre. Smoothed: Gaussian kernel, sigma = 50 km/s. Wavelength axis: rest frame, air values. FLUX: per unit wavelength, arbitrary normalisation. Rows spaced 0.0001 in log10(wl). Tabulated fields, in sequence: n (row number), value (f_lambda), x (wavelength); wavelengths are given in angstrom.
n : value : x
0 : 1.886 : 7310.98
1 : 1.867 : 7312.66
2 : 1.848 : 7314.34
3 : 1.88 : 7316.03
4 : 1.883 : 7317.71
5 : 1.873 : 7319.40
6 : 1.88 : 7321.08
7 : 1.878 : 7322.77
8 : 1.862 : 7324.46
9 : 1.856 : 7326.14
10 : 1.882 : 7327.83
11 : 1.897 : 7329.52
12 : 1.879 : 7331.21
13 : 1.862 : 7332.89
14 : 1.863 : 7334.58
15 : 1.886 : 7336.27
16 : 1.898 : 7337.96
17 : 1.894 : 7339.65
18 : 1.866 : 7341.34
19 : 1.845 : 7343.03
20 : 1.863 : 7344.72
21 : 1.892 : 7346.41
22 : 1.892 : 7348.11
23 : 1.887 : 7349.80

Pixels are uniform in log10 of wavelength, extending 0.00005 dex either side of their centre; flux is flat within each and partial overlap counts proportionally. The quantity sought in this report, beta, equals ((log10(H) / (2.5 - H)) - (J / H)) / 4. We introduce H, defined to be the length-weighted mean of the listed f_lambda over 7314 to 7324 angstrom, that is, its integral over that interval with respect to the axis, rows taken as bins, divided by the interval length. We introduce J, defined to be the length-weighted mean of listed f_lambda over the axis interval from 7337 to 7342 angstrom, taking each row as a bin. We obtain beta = -0.143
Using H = 1.87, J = 1.89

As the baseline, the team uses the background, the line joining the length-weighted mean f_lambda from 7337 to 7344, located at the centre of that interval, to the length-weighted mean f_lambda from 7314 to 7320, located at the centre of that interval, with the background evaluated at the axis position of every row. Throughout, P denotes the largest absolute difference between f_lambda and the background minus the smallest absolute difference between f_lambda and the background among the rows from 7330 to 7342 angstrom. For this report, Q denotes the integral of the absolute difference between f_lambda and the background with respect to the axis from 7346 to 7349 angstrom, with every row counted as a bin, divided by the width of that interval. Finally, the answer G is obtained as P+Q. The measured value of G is 0.032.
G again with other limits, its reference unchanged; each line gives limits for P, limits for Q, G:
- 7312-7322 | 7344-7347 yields 0.035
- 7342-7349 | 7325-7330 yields 0.033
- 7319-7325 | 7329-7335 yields 0.022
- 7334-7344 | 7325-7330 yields 0.037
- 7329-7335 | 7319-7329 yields 0.028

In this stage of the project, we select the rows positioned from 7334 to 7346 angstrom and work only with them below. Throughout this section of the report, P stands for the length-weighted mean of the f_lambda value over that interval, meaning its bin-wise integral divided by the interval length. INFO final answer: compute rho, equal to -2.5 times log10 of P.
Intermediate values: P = 1.87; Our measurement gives -0.682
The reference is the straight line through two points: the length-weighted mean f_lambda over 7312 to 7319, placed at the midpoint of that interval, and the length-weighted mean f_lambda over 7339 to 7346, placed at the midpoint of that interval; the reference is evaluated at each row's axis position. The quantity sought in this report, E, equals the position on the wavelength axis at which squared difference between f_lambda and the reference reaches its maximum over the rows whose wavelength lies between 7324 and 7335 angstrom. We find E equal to 7329.52 angstrom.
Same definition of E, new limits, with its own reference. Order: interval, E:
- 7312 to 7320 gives 7314.34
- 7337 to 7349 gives 7337.96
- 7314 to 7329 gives 7314.34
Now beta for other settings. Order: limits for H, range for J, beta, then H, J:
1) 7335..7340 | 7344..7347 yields -0.135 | 1.89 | 1.88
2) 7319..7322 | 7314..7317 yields -0.139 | 1.88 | 1.87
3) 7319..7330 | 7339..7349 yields -0.141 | 1.87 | 1.87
